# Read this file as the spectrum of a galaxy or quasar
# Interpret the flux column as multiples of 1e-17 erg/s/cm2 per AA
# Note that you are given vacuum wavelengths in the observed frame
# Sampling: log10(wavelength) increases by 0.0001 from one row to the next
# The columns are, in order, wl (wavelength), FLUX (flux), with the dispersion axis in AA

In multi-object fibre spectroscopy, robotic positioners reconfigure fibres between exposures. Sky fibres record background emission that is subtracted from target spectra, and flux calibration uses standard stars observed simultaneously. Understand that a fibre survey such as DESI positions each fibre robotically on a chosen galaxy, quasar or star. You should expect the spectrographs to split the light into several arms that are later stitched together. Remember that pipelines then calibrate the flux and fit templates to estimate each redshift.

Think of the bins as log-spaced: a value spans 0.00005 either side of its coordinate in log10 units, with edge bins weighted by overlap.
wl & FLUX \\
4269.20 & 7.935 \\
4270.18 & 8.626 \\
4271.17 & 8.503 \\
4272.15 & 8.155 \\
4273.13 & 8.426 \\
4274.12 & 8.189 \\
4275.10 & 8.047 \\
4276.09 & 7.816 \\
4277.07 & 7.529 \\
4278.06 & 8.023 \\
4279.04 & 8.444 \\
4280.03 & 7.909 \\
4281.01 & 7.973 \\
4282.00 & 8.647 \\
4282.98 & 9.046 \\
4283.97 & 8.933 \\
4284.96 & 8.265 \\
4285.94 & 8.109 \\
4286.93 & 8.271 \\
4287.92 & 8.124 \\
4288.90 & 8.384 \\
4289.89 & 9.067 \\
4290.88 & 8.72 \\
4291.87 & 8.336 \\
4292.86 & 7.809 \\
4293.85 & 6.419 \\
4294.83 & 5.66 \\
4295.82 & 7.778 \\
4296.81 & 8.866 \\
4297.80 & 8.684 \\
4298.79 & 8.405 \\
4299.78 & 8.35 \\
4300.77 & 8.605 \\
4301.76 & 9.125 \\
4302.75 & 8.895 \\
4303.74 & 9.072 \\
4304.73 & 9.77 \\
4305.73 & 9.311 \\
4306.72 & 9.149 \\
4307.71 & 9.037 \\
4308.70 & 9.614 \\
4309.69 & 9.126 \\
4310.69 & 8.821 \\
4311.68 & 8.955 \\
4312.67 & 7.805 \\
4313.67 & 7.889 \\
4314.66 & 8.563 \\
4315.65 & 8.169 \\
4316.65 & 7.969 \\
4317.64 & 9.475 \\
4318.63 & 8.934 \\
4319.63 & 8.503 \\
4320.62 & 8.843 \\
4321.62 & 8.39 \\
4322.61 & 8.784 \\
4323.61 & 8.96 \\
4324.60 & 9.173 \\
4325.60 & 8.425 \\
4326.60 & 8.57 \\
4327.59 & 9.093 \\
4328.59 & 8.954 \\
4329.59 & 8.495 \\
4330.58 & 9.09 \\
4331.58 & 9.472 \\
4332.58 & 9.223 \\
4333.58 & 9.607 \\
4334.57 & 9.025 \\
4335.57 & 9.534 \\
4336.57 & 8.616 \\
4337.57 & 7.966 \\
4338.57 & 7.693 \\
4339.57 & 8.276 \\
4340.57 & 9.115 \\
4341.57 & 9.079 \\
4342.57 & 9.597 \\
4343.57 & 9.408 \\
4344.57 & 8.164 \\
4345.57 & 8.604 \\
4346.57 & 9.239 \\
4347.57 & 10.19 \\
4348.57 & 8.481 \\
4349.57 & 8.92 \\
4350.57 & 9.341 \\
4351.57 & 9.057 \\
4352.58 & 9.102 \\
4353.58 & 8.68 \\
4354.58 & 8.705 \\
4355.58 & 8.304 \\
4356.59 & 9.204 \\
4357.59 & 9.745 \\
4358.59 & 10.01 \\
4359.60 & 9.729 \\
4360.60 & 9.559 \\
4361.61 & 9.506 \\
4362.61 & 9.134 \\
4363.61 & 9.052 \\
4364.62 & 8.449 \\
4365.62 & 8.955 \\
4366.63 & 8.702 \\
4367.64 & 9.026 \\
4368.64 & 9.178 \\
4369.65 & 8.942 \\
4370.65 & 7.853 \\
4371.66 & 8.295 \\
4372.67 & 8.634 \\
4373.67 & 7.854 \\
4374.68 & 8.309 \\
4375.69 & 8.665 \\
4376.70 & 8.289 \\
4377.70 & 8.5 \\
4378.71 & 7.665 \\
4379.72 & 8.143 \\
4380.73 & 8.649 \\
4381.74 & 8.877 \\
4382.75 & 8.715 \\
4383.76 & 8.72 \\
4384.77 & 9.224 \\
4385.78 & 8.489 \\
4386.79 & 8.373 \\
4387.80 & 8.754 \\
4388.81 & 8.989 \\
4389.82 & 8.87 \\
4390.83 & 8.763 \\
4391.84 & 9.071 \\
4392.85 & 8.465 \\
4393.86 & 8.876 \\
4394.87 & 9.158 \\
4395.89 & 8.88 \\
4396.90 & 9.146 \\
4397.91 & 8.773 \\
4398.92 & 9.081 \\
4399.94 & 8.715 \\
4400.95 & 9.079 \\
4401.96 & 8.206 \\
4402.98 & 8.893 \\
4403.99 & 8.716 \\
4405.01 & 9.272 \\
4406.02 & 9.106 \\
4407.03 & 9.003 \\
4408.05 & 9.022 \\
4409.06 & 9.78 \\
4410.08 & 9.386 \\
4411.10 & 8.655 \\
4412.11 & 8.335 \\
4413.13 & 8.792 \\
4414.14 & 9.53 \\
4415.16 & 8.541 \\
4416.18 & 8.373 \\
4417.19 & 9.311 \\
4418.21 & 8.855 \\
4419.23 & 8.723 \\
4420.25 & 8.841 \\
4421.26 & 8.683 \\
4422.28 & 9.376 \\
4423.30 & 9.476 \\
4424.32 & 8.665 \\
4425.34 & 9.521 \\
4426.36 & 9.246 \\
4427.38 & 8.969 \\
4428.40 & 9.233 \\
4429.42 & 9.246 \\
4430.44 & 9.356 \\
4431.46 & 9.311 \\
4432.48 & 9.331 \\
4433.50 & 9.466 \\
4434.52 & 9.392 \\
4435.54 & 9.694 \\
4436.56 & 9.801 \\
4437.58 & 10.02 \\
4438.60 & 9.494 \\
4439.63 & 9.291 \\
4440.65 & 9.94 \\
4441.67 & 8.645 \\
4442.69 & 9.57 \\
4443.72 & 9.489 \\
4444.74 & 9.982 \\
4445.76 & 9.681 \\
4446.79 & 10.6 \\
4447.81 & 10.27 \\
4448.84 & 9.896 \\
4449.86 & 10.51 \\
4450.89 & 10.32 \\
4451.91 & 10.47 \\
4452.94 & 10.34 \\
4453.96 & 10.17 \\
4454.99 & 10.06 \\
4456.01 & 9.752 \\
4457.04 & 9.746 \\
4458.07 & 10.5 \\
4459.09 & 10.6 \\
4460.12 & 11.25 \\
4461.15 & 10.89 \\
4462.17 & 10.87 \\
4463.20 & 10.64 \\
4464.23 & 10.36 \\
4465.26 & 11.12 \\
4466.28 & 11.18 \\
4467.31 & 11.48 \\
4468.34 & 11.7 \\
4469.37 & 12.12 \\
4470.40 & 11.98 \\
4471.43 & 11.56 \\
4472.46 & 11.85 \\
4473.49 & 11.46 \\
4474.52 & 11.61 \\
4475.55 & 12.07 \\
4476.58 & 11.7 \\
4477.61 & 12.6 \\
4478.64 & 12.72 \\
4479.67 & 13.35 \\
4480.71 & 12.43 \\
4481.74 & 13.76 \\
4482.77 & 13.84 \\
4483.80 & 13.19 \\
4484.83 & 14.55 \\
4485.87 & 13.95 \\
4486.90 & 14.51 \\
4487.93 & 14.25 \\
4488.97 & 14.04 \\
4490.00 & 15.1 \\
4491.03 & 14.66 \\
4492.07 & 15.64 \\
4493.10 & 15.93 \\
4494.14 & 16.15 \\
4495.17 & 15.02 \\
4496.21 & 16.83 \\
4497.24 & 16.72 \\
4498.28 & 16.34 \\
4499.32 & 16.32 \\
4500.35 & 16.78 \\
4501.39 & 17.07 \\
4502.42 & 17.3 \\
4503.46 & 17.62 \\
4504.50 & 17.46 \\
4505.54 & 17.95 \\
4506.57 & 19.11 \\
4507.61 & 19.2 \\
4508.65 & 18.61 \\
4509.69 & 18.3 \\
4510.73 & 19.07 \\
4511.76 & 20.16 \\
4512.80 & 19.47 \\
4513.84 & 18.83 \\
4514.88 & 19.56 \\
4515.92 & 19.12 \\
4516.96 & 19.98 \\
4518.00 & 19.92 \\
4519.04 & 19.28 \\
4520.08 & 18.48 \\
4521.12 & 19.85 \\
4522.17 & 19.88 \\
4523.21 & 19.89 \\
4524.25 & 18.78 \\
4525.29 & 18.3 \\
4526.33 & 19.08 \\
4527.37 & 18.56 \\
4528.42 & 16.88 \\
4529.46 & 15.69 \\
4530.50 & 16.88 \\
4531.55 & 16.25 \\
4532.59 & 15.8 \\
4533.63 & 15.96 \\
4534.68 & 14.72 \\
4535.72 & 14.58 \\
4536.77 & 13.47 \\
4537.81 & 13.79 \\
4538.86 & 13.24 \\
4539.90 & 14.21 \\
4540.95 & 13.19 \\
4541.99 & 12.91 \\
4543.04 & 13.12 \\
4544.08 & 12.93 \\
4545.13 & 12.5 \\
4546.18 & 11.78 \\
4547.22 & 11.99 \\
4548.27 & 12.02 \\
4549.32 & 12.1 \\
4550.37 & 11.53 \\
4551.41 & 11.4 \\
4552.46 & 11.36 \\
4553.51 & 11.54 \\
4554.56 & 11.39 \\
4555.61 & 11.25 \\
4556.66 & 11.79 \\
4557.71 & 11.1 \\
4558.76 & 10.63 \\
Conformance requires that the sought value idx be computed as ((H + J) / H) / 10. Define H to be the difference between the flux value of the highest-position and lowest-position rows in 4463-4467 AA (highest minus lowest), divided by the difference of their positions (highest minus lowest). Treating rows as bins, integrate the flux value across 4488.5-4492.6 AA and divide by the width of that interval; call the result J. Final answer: 9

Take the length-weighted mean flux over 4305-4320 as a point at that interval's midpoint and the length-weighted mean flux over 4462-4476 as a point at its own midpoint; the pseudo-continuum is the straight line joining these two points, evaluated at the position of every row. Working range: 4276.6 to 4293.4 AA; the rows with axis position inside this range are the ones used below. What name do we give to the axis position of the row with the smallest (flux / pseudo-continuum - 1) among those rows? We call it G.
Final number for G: 4277.07 AA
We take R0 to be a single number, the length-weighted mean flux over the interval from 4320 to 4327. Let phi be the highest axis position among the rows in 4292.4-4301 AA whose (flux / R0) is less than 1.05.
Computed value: 4300.77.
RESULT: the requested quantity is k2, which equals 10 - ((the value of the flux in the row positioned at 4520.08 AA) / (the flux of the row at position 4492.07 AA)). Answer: 8.8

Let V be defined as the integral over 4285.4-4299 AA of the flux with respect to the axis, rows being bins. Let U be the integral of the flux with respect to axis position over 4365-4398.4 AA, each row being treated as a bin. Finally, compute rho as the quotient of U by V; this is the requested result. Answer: 2.6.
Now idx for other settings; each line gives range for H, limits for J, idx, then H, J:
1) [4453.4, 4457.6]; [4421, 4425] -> -6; -0.14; 9.1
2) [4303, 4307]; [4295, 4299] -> 32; 0.03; 8.2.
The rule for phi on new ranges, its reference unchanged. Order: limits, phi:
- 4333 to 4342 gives 4341.57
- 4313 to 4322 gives 4321.62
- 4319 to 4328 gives 4327.59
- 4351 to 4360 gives 4355.58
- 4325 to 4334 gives 4330.58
